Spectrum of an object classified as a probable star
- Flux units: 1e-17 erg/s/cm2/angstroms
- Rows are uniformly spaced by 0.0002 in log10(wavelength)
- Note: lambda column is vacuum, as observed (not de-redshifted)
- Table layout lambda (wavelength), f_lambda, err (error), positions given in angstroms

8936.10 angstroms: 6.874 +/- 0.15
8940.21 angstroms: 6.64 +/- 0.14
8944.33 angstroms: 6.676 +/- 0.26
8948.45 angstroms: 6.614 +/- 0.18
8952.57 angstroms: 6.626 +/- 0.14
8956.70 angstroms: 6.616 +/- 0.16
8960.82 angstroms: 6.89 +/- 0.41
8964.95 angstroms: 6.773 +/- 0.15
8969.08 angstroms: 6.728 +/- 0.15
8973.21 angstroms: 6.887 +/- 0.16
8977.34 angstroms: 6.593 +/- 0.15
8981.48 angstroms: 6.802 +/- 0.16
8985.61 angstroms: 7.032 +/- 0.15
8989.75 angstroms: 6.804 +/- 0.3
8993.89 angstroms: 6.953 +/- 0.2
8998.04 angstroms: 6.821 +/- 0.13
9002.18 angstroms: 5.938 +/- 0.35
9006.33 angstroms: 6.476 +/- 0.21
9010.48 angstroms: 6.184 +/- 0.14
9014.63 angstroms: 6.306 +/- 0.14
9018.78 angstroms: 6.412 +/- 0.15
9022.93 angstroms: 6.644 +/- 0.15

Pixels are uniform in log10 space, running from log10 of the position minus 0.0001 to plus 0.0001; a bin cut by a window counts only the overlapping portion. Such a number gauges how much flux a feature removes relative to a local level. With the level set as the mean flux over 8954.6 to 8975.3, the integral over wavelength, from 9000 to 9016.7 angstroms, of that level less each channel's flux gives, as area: 9.2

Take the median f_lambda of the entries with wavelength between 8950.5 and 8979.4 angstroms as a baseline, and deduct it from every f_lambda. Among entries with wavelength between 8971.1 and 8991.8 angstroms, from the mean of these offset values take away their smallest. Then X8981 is 0.23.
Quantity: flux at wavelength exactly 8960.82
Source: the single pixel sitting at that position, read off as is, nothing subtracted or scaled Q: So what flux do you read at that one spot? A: 6.89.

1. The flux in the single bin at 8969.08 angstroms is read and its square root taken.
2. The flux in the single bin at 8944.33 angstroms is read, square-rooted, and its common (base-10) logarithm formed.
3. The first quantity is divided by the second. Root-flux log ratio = 6.29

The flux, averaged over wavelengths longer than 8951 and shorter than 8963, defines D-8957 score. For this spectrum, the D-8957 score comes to 6.7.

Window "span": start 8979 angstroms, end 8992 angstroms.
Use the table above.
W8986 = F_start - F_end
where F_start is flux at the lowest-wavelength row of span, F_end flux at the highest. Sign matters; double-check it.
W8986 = 0.00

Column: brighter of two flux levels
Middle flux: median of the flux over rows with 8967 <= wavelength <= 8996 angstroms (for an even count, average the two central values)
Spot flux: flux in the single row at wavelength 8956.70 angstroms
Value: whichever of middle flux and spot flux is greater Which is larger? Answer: 6.80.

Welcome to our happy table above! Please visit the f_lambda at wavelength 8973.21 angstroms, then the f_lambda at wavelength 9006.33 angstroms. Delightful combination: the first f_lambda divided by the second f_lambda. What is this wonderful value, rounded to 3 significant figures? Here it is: 1.06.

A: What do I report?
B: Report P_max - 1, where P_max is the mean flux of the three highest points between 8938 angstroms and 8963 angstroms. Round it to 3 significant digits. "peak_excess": 5.74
